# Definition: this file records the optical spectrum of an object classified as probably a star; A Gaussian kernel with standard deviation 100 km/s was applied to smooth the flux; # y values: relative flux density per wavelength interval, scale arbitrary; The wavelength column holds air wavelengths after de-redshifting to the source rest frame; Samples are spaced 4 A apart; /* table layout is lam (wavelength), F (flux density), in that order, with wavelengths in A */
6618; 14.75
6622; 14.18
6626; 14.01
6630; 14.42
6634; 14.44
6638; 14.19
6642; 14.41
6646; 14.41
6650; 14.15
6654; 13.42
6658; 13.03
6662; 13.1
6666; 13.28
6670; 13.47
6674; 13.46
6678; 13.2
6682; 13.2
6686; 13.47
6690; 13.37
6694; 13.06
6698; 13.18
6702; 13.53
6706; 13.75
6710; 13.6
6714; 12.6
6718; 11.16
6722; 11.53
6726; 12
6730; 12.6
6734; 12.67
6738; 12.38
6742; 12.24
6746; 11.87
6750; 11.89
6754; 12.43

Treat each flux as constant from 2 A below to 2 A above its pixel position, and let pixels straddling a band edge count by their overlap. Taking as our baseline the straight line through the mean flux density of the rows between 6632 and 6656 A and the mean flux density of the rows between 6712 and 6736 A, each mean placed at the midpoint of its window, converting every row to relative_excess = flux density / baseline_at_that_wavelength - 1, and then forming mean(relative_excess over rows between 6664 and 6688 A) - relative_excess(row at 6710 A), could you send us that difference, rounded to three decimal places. -0.091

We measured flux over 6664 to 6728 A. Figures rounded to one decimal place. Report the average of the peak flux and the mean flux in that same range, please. 13.4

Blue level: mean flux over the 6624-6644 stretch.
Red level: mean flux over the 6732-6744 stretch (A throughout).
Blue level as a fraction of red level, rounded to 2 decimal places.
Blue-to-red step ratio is 1.15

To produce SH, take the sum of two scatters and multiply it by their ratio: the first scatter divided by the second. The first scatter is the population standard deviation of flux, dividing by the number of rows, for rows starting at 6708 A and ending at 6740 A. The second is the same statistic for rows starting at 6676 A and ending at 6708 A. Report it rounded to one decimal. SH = 3.0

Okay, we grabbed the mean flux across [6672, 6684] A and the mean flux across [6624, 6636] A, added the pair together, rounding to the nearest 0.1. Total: 27.6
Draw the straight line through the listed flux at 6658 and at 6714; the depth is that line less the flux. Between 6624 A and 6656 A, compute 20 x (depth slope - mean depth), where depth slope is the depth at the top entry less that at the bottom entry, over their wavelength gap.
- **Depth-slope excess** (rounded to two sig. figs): 21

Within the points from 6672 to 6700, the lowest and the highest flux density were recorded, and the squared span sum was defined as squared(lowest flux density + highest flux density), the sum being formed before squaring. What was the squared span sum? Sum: 704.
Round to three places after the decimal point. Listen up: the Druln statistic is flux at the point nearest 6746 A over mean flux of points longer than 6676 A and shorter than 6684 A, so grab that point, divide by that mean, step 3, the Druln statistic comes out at 0.899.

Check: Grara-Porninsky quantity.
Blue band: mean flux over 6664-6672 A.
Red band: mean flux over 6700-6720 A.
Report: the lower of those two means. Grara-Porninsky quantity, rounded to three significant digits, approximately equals 12.9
